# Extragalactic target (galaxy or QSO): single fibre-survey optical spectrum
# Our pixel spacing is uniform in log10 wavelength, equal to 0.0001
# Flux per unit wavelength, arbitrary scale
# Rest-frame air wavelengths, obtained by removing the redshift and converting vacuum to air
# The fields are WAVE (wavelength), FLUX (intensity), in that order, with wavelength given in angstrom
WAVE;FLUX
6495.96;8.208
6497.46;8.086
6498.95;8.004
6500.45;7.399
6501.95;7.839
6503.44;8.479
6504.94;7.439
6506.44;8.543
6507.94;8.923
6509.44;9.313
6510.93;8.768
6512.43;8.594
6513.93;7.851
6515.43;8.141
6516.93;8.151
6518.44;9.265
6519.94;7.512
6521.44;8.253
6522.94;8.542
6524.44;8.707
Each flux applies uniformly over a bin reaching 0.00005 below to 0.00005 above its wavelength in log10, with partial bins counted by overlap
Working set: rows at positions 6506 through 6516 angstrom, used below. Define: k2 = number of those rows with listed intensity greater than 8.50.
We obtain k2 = 5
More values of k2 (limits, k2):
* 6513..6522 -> 1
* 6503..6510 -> 3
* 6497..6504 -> 0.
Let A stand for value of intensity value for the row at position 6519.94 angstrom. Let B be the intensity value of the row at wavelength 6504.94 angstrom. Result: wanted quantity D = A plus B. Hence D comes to 15.0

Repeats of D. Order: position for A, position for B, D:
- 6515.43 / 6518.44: 17.4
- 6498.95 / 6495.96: 16.2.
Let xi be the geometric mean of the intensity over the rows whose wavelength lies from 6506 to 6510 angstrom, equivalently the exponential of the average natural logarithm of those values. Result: 8.9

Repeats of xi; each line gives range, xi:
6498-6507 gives 7.9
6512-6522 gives 8.2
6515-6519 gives 8.5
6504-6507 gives 8.0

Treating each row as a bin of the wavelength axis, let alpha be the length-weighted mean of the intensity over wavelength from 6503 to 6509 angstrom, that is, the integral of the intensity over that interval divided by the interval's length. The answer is 8.4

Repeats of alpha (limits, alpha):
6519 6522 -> 8.0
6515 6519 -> 8.5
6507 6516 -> 8.6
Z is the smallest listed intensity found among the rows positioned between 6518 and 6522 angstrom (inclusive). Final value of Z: 7.512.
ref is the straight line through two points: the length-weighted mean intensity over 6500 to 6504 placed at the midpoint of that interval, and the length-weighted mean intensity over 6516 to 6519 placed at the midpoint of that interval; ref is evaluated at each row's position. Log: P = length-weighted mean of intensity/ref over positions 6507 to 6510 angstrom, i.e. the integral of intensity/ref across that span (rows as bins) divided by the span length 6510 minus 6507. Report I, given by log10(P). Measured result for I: 0.043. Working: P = 1.10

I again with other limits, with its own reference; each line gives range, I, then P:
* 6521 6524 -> -0.019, 0.96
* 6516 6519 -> 0.000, 1.00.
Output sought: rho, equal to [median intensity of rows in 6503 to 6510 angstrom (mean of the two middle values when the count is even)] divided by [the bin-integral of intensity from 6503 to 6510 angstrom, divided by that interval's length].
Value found 1.00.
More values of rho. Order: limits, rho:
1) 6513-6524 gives 0.99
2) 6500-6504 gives 0.99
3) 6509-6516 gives 1.01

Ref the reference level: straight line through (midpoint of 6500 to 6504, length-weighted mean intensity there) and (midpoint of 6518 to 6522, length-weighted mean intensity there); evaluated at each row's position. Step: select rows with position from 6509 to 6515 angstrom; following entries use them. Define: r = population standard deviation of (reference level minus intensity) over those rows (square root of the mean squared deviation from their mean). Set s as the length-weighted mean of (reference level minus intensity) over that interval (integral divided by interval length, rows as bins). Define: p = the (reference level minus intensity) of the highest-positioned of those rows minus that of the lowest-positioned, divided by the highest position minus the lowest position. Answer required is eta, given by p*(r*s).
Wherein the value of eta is -0.086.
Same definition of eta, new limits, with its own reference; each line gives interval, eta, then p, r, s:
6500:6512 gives 0.024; -0.1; 0.606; -0.36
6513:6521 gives 0.001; 0.1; 0.586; 0.03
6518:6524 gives -0.007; 0.2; 0.637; -0.06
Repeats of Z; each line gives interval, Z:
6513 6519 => 7.851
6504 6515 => 7.439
